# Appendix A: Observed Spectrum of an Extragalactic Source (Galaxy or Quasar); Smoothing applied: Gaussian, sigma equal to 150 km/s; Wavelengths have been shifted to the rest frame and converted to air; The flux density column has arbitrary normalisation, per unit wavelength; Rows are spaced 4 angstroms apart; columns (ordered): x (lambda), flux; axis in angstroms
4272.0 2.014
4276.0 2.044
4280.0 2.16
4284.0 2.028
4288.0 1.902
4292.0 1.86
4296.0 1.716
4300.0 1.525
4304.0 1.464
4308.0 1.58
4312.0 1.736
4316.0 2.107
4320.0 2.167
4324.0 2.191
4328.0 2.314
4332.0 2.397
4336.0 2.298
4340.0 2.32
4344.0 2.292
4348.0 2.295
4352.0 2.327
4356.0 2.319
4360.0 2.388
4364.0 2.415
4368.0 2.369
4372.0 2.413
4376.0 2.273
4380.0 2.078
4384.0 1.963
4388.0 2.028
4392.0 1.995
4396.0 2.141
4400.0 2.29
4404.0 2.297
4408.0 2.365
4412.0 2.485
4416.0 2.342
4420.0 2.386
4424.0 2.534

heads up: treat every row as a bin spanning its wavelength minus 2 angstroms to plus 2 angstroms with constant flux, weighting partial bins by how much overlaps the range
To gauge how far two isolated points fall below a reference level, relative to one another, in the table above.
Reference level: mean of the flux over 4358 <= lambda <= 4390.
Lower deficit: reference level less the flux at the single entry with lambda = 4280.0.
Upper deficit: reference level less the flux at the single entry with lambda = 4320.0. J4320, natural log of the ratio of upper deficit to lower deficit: -0.09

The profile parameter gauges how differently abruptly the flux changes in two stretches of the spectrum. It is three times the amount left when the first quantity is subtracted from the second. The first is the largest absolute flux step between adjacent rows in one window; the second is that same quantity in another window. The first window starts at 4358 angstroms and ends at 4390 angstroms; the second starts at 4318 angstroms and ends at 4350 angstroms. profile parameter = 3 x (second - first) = -0.2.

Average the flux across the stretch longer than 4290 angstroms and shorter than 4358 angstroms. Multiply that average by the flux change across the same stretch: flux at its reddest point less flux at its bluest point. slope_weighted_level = 0.94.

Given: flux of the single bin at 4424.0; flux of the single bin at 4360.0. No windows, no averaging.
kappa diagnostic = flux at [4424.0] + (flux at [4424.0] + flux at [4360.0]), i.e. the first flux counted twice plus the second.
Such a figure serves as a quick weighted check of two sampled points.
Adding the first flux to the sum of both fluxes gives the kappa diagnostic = 7.5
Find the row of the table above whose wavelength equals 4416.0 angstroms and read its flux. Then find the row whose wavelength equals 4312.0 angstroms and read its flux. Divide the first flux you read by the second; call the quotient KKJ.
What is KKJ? 1.35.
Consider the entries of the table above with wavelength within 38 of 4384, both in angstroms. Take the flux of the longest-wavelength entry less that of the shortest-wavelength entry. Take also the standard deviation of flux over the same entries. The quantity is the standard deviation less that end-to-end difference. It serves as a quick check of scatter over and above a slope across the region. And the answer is 0.06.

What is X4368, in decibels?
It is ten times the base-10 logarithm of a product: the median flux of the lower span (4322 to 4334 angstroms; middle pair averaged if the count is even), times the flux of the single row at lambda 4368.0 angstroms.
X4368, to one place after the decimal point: 7.4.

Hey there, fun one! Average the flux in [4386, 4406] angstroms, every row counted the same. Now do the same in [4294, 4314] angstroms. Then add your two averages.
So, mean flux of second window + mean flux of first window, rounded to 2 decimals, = 3.75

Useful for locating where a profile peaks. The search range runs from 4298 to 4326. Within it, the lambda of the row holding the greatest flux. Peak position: 4324.0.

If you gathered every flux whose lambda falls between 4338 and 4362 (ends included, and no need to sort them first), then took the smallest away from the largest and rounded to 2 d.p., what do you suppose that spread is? 0.10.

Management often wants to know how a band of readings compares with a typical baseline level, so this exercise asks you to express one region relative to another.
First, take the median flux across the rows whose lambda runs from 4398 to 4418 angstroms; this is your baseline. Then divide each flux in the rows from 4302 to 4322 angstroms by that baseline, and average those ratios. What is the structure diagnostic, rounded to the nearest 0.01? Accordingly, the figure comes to 0.77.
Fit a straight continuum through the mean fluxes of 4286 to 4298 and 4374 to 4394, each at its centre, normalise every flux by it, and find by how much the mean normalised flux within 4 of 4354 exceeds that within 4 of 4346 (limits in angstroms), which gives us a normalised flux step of 0.00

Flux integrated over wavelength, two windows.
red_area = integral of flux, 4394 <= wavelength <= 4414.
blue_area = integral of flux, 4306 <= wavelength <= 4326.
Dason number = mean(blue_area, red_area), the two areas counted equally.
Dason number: 42.7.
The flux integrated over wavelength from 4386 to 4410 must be 52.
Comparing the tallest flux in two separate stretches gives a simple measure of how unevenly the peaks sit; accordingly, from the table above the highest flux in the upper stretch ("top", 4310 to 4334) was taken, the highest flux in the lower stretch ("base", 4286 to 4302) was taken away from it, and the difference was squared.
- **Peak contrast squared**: 0.25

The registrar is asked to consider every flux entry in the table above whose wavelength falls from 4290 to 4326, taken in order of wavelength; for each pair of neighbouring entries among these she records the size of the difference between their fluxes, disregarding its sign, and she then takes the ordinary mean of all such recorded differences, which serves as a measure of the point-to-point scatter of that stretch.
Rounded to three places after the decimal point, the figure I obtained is 0.140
